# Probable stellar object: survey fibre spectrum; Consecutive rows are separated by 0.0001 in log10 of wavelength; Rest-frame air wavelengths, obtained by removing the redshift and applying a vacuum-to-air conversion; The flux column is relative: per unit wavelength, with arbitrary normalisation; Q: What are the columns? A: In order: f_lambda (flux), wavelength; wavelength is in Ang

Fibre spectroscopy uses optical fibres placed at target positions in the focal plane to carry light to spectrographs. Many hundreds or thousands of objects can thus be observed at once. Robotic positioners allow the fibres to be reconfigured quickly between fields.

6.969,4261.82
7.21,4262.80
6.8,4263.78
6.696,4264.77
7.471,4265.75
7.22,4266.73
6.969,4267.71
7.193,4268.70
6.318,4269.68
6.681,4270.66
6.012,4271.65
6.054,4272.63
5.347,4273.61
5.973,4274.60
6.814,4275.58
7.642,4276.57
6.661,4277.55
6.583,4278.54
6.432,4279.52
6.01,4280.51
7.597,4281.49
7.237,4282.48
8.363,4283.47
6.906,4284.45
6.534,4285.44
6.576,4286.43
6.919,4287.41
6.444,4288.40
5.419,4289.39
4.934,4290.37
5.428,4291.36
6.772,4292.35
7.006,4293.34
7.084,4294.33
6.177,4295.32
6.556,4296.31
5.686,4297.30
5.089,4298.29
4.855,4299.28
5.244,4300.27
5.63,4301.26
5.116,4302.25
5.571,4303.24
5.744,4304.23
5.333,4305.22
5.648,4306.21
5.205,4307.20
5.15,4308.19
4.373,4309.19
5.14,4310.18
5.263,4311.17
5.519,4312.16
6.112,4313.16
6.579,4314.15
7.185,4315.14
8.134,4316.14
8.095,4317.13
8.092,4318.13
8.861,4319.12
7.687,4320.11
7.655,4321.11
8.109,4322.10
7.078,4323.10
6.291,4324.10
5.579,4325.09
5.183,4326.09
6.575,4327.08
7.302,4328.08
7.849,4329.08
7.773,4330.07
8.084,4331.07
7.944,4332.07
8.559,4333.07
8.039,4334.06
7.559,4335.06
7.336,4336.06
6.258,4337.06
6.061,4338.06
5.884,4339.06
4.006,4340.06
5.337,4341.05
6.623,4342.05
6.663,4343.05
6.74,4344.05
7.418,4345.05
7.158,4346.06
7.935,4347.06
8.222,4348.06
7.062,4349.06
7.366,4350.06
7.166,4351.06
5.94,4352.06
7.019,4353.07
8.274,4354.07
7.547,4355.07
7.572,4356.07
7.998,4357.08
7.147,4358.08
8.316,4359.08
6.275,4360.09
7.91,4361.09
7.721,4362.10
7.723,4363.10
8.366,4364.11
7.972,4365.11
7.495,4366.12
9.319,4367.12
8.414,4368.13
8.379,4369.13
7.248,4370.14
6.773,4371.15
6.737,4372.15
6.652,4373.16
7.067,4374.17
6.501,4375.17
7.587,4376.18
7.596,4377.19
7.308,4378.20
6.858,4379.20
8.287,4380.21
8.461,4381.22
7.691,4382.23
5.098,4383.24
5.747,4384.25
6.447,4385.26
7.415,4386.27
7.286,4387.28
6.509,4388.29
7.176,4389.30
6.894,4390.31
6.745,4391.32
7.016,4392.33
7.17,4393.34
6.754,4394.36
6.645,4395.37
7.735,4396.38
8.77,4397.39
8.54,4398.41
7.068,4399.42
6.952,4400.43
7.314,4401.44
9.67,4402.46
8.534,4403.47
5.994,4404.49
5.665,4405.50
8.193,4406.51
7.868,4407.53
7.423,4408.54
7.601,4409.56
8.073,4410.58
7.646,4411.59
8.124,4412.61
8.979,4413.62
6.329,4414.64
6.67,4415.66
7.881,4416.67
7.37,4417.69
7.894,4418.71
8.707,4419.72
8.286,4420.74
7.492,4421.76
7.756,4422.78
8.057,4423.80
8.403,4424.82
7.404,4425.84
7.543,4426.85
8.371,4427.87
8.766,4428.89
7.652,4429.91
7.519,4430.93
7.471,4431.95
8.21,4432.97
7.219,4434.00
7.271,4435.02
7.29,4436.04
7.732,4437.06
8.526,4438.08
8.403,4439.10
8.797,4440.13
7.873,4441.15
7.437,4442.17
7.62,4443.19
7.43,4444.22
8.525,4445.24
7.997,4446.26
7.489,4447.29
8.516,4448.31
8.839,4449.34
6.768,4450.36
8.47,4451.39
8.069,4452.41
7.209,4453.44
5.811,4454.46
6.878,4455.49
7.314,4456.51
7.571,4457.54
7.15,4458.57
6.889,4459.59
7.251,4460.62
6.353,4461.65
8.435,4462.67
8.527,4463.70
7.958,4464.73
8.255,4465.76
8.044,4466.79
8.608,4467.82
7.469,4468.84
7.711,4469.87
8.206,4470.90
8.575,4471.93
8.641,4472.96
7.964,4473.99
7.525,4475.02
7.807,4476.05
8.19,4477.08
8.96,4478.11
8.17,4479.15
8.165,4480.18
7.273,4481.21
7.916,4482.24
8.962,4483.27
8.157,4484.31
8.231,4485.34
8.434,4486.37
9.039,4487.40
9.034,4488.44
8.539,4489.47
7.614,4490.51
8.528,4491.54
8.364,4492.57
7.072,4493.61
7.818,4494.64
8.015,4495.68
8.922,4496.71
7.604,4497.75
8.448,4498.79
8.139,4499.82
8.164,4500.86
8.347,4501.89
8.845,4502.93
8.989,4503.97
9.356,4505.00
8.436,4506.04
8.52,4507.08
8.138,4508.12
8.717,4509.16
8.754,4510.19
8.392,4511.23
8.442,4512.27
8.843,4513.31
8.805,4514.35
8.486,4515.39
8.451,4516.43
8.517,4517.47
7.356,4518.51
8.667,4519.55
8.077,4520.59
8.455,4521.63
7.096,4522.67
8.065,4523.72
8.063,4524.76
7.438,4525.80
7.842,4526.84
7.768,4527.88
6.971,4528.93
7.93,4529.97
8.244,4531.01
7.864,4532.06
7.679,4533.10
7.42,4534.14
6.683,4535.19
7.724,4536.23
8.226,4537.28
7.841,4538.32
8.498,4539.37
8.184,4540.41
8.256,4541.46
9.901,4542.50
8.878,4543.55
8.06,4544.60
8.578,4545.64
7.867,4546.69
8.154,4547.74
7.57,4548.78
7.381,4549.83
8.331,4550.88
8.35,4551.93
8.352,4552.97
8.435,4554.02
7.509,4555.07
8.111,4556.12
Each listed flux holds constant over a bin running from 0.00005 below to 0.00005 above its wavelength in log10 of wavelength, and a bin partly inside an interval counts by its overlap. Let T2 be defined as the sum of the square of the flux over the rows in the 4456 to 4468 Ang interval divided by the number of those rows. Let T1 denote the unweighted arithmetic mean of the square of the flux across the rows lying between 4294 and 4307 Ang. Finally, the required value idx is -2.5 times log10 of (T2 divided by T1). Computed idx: -0.66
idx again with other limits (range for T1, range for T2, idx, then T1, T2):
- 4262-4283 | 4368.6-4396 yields -0.11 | 45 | 50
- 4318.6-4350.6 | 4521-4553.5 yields -0.25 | 51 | 64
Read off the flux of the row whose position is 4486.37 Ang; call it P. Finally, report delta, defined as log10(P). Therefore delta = 0.93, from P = 8.434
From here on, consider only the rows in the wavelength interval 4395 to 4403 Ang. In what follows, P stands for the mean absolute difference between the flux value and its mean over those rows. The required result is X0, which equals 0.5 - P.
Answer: -0.37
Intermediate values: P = 0.87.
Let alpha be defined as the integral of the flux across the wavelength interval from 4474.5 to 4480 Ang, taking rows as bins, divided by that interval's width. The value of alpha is 8.1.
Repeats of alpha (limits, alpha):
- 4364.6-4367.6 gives 8.3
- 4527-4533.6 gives 7.7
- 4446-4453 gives 8.0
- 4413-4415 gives 7.8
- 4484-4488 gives 8.5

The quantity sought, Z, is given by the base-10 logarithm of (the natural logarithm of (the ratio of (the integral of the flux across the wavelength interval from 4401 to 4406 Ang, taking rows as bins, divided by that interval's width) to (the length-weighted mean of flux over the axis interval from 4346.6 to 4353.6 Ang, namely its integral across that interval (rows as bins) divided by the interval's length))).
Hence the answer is -1.60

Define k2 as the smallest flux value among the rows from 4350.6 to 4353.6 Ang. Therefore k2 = 5.94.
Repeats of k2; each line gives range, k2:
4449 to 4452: 6.768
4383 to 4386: 5.098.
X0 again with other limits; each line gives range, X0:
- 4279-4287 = -0.08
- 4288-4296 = -0.17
